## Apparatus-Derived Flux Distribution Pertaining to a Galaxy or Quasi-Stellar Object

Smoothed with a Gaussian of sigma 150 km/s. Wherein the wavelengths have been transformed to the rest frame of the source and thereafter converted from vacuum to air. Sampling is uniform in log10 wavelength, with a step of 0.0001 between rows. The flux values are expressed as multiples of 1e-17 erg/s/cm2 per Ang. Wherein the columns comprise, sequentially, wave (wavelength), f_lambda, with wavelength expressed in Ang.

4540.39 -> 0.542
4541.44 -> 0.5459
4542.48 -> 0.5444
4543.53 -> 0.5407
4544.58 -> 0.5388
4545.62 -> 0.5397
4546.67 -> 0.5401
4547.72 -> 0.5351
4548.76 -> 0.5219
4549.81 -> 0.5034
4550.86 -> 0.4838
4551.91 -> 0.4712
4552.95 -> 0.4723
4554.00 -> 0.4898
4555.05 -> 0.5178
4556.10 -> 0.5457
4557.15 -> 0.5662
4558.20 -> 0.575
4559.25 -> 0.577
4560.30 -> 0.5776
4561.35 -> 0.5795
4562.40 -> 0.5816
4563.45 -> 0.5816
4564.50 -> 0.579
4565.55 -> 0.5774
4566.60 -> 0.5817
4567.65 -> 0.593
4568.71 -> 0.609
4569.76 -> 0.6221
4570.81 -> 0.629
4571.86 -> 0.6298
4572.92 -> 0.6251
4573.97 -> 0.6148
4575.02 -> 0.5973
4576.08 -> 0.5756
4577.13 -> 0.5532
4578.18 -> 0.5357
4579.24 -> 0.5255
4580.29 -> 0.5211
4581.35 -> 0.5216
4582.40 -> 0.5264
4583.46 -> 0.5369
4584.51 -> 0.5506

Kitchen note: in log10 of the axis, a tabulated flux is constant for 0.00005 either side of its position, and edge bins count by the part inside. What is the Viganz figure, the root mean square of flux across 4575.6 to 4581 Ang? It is 0.543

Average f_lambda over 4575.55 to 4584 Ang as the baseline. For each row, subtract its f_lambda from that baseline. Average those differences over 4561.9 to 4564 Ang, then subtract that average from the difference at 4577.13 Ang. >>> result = 0.03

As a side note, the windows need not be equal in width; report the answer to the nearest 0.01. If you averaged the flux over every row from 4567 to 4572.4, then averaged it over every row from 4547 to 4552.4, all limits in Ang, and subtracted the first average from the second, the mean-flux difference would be -0.11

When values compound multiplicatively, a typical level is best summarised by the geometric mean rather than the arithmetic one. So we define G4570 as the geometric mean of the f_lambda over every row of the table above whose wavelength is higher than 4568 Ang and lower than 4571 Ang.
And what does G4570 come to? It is 0.62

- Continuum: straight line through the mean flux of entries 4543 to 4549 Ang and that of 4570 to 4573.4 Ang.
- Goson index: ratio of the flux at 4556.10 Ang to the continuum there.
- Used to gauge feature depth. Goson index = 0.95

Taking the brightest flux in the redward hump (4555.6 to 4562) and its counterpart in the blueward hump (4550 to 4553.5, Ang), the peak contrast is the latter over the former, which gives 0.83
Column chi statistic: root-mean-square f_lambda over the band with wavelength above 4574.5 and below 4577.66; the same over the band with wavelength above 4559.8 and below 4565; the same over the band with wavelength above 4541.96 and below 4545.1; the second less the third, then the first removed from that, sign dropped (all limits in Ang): 0.54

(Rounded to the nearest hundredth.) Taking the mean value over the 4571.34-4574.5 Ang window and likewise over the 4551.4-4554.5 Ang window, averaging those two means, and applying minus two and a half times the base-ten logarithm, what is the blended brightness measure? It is 0.65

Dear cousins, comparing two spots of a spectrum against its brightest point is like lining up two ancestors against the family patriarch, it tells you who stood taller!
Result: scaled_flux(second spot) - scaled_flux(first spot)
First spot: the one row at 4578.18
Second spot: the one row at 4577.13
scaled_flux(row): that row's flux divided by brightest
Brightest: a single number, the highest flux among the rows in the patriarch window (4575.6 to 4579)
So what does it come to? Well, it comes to 0.03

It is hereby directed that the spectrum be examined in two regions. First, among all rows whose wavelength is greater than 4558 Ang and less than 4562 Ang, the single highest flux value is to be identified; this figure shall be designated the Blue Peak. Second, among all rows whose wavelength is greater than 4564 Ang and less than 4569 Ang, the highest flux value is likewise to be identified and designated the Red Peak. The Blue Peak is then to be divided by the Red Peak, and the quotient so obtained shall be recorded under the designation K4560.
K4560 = 0.95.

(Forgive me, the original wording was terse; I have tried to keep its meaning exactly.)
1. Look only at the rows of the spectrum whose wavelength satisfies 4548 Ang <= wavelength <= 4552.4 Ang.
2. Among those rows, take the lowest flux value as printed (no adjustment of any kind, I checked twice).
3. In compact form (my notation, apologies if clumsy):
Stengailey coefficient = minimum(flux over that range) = 0.4712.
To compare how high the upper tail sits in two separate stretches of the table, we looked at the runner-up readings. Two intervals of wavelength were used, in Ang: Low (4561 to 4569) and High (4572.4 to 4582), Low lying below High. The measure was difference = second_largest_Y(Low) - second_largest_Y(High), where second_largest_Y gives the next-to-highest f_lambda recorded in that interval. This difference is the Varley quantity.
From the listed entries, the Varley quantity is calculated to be -0.02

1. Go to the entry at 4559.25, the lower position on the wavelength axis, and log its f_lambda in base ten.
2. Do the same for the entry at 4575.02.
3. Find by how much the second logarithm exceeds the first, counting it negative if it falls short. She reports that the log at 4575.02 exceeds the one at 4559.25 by 0.015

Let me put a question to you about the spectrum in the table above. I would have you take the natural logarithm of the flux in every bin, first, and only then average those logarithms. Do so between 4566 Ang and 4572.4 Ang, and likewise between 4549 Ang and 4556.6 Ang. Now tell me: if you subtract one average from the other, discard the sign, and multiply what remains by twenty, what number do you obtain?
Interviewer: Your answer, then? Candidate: 4.1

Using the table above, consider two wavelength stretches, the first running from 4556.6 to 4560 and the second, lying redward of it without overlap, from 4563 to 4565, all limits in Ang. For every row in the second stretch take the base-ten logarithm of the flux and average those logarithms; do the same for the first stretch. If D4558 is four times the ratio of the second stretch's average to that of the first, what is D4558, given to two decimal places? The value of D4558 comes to 3.91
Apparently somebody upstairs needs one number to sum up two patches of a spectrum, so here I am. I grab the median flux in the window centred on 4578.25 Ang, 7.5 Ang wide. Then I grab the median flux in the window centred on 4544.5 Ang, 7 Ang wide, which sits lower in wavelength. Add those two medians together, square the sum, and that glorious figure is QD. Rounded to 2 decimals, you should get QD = 1.16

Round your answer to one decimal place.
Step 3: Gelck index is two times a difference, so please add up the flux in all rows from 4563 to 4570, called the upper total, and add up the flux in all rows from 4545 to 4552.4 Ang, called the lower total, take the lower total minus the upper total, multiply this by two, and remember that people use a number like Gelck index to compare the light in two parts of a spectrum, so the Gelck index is -1.1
